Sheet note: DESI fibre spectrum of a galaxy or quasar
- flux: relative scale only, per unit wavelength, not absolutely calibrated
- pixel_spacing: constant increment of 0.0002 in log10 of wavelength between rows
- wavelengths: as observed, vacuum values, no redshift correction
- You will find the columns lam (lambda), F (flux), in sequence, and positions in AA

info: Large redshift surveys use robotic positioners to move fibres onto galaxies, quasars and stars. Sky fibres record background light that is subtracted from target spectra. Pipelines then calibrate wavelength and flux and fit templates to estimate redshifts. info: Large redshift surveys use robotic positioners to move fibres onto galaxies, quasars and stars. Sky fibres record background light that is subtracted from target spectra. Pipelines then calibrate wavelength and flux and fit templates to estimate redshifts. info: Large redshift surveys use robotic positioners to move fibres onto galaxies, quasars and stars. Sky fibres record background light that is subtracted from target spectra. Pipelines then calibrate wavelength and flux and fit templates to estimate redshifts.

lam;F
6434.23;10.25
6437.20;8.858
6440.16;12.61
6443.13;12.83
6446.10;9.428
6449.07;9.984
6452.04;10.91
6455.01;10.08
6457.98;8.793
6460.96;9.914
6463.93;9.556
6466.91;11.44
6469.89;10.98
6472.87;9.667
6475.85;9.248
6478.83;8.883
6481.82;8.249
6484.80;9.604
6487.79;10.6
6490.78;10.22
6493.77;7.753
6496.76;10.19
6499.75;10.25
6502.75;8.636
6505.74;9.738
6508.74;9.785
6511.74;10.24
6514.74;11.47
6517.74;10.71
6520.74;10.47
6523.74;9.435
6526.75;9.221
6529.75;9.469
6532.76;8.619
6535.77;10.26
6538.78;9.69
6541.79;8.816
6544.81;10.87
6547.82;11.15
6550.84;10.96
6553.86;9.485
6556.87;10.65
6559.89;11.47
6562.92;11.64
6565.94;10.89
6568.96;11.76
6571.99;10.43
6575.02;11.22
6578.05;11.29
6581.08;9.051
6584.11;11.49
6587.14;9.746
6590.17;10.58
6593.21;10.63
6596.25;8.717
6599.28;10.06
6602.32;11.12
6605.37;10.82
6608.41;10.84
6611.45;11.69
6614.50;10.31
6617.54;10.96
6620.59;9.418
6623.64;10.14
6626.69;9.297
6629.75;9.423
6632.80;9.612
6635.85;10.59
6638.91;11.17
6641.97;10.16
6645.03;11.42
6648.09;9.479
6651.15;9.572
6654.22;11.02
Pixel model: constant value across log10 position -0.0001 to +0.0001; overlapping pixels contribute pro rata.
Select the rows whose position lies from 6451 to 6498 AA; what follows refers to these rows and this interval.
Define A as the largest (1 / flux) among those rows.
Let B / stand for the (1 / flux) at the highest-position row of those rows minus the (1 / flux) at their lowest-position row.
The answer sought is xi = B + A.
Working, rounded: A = 0.129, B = 0.006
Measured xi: 0.135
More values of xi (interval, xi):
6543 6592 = 0.113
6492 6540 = 0.103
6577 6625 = 0.125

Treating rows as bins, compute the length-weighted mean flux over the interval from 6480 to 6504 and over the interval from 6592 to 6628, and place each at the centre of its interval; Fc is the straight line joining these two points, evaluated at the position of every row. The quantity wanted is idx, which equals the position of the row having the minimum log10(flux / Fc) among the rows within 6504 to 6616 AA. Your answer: 6596.25 AA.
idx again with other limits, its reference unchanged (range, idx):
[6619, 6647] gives 6626.69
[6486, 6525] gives 6493.77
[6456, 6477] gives 6457.98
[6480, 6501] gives 6493.77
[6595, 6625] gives 6596.25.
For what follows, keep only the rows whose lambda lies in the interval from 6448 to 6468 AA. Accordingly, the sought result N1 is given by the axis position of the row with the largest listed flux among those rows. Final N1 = 6466.91 AA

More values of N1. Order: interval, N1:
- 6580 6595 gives 6584.11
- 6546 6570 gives 6568.96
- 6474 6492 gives 6487.79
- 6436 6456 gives 6443.13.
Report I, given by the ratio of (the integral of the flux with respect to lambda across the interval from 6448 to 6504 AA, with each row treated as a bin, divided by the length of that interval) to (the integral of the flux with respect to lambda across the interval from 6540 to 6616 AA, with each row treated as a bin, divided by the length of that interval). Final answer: 0.92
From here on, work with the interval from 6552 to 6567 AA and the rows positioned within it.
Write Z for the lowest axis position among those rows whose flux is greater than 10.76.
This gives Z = 6559.89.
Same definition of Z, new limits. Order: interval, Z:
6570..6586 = 6575.02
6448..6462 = 6452.04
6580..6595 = 6584.11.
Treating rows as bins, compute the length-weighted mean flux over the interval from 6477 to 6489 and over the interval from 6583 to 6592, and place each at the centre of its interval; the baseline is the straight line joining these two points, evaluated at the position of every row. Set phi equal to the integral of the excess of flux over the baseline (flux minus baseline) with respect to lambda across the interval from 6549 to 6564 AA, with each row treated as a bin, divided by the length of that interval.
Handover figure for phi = 0.6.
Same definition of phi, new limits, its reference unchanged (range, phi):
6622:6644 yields -1.0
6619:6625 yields -1.2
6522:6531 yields -0.4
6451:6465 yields 0.8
